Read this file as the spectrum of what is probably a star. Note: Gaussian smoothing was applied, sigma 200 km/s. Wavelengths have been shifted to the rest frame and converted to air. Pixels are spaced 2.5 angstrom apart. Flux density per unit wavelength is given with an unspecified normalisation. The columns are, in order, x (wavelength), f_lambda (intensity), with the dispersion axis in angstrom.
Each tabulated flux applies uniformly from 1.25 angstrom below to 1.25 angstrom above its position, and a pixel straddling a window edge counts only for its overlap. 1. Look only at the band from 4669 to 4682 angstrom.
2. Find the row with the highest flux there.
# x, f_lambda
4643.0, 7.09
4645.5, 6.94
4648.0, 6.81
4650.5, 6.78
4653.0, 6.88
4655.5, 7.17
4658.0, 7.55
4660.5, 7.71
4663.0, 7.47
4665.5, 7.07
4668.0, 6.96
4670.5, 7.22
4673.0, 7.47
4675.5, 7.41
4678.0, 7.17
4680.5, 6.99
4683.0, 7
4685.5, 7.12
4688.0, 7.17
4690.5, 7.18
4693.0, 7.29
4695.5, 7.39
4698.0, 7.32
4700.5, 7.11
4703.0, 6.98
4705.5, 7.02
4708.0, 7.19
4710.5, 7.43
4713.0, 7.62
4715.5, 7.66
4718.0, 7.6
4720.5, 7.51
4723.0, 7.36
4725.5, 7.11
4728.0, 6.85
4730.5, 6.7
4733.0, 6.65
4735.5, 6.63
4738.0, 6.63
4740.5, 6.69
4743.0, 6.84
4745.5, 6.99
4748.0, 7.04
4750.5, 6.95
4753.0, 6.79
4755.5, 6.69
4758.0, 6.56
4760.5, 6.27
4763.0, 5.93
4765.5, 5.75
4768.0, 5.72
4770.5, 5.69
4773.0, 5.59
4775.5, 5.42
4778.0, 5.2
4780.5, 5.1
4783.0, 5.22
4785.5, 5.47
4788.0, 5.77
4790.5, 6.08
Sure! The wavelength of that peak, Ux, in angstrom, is 4673.0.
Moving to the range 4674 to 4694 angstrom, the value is 4675.5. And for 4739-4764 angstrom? 4748.0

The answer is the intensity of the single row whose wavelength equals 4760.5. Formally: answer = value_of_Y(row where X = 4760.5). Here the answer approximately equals 6.27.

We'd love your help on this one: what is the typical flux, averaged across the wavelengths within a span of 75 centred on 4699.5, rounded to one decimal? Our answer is 7.2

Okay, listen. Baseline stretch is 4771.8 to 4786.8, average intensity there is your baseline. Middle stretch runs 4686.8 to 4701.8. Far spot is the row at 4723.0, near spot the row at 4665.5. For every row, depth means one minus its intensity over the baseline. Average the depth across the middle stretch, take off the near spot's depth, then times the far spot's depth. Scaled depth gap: 0.012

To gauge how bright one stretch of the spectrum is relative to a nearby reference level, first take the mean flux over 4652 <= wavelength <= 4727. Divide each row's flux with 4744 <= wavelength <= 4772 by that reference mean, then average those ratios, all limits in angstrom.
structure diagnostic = 0.88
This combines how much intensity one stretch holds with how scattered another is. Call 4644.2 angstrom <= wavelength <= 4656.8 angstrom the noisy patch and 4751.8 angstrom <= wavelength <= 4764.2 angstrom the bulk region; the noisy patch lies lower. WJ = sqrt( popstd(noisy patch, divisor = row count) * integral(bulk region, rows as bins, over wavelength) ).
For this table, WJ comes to 3.3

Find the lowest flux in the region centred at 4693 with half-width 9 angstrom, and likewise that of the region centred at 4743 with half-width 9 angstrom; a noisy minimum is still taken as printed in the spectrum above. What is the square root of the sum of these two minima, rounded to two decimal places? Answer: 3.71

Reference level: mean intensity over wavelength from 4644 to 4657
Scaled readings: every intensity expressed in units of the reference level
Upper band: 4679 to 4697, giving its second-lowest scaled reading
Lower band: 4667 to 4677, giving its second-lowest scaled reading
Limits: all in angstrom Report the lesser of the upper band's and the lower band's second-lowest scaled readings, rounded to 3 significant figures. 1.01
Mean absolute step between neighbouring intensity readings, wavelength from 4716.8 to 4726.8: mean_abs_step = 0.163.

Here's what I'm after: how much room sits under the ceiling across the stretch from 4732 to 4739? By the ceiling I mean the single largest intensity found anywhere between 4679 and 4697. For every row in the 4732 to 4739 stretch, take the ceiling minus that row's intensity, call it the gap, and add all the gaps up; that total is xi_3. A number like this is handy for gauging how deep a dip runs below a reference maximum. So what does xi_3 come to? 2.3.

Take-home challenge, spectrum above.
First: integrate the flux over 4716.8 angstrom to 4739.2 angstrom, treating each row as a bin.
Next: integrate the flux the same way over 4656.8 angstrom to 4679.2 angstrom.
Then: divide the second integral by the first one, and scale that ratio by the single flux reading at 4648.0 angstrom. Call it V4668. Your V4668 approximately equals 7.1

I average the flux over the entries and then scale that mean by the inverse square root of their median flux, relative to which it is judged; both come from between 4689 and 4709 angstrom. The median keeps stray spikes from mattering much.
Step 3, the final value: 2.680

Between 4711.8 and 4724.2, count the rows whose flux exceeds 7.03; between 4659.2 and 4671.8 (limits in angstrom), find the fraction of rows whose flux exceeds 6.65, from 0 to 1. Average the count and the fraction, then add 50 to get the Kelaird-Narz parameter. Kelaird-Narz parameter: 53.0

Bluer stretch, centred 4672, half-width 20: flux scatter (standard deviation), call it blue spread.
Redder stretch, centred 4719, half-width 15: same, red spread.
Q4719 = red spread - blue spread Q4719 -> 0.12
